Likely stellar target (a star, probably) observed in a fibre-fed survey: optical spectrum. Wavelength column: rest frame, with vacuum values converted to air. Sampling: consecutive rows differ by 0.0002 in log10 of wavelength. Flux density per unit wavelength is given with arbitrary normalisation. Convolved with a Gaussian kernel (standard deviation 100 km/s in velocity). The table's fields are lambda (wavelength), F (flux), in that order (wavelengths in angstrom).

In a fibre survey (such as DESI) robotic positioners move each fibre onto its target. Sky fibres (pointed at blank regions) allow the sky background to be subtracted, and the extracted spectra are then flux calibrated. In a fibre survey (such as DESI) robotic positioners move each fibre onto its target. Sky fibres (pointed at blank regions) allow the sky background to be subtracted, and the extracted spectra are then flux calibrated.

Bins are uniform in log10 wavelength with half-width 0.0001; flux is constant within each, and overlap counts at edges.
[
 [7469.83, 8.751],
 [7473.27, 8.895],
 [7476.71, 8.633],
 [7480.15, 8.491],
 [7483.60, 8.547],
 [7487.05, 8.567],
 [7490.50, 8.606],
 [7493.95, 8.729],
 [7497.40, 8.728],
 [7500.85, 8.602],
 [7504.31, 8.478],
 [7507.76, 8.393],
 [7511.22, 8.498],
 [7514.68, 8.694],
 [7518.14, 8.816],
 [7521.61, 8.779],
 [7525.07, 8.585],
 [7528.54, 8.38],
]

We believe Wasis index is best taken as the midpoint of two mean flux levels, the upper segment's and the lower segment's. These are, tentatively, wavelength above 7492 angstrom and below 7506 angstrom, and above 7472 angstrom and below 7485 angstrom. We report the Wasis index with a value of 8.64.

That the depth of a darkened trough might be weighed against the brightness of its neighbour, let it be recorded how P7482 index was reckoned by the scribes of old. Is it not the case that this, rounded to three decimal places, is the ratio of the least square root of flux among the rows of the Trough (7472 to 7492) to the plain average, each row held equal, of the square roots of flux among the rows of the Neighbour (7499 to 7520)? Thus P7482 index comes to 0.995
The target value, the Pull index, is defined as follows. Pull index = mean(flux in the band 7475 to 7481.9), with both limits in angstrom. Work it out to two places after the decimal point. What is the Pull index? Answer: 8.56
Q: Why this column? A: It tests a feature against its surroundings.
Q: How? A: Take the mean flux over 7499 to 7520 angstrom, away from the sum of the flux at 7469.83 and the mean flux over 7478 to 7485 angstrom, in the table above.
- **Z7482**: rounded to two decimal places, 8.69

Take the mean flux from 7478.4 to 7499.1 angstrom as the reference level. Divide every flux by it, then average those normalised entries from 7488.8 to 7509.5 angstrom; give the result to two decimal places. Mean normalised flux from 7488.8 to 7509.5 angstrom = 1.00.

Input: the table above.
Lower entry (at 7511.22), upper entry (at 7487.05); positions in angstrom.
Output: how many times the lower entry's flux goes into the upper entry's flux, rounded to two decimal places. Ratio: 1.01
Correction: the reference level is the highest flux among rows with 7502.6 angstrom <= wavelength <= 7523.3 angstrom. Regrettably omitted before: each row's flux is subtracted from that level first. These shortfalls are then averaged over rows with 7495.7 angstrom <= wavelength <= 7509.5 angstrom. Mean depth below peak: 0.27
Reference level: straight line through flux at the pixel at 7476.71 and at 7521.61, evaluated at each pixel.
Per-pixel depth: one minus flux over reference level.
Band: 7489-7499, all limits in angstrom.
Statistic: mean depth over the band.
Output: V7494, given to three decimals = 0.000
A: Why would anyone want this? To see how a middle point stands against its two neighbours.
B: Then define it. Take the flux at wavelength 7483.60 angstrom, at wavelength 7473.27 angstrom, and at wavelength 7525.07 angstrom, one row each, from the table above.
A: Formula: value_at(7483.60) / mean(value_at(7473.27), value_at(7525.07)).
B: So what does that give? 0.98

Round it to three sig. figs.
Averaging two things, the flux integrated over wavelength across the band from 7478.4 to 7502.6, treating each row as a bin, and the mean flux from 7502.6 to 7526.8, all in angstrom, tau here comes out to 108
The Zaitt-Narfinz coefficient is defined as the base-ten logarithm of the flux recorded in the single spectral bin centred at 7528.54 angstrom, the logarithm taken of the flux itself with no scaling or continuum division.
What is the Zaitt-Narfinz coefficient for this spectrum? 0.923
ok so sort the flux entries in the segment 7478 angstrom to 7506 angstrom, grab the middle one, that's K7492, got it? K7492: 8.58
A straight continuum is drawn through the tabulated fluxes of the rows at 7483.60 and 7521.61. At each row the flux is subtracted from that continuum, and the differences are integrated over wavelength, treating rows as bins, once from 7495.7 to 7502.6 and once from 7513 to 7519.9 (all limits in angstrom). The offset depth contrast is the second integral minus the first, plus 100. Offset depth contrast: 100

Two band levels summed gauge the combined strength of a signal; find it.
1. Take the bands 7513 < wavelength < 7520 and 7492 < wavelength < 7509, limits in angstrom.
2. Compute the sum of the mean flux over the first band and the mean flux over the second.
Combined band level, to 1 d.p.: 17.3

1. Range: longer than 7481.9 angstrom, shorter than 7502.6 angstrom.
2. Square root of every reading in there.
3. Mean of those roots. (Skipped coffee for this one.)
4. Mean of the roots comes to 2.94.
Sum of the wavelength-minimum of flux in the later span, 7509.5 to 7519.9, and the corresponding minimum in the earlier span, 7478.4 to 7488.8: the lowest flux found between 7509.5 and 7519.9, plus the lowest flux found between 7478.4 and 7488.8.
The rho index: 17.0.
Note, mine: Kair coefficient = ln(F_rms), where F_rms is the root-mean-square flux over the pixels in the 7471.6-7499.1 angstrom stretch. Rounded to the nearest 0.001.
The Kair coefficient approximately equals 2.158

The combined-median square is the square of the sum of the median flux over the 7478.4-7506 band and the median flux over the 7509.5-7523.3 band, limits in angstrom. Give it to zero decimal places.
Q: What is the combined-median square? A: 300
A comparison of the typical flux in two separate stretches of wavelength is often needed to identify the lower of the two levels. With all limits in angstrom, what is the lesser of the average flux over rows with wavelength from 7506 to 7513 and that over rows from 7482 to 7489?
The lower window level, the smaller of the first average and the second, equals 8.45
